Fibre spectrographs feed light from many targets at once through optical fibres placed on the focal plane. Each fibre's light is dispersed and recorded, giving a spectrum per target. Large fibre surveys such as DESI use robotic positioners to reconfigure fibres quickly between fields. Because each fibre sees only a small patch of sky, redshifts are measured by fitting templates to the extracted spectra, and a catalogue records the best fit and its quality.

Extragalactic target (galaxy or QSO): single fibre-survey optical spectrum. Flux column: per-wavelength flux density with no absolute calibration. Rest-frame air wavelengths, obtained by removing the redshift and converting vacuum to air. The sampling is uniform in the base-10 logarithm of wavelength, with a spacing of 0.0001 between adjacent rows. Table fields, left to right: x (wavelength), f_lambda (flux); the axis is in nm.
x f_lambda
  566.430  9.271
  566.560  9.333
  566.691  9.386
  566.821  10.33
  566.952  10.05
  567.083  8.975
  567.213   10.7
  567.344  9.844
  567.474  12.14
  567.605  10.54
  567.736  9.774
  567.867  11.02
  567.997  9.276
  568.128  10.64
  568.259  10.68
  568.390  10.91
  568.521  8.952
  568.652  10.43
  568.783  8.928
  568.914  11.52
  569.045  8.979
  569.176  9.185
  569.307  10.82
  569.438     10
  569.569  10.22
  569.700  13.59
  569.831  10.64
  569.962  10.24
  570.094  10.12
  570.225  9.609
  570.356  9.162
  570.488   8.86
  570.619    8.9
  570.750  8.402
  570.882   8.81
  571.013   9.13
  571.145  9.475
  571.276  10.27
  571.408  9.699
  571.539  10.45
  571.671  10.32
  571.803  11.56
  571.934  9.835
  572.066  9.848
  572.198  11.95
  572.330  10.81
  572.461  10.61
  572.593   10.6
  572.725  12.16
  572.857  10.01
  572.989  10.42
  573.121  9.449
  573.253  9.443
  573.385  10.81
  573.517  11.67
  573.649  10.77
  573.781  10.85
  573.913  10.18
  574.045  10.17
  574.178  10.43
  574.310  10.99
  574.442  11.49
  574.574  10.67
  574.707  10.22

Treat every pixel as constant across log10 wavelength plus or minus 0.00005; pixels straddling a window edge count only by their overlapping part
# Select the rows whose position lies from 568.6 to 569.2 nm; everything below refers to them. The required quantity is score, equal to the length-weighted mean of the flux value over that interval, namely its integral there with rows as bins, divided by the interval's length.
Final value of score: 9.8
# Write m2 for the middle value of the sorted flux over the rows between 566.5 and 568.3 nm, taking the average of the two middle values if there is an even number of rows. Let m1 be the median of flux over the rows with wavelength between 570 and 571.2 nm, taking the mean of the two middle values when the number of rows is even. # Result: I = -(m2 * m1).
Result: -93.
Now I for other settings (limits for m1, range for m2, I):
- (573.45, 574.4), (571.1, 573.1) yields -112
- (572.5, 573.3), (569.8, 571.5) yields -97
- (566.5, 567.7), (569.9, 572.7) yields -99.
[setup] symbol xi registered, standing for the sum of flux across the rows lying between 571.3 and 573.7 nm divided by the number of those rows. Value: 10.6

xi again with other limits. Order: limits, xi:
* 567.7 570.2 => 10.3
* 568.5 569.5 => 9.9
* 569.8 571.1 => 9.4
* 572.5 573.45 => 10.4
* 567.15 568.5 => 10.6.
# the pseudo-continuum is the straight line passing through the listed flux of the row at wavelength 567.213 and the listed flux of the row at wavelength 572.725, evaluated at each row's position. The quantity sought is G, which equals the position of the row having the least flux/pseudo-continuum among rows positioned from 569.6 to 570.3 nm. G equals 570.225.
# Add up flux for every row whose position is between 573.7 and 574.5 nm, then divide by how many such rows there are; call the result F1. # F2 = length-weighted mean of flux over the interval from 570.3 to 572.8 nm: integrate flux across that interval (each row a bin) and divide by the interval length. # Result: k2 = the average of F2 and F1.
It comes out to 10.4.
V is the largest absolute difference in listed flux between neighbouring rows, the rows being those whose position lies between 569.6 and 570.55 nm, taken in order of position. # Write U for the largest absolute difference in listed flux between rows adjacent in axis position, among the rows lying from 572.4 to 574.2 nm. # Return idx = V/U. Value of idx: 1.37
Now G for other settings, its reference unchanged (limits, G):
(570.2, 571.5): 570.750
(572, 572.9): 572.857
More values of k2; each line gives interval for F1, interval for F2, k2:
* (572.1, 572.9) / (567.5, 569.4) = 10.6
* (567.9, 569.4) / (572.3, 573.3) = 10.2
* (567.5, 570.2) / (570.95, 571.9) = 10.2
